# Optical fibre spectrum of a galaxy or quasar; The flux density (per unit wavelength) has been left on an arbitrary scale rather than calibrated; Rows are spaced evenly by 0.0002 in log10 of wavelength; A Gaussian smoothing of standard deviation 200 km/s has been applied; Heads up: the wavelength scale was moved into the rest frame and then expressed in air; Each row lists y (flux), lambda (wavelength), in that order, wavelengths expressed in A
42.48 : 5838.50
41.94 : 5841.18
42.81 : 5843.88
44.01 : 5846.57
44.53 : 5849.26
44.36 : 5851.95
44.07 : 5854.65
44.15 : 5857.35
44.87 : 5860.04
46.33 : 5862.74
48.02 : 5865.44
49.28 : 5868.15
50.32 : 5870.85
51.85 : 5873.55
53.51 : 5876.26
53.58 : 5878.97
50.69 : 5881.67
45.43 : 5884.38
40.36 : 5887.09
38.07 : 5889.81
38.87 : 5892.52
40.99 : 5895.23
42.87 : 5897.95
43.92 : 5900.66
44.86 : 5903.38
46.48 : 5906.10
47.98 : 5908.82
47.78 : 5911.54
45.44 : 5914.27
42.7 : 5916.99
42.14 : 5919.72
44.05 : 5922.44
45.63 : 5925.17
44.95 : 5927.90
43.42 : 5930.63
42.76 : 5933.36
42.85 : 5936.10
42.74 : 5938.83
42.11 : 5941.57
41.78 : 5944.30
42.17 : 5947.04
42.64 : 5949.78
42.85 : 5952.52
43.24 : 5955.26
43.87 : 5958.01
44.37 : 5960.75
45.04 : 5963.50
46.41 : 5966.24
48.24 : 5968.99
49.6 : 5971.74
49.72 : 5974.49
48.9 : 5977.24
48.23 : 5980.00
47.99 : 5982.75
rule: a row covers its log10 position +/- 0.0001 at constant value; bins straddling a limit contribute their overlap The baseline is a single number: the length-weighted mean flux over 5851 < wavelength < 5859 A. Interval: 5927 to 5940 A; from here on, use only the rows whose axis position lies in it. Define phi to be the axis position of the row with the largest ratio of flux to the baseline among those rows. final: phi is 5927.90 A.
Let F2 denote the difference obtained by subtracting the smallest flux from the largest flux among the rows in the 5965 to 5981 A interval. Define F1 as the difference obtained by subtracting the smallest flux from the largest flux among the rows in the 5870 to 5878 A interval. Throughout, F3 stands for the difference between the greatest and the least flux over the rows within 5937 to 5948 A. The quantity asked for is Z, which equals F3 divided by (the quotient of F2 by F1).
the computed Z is 0.9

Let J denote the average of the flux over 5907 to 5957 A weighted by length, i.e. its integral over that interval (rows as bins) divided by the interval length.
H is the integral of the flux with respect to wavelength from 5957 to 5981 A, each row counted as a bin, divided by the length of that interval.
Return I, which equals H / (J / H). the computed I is 50.9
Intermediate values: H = 47.2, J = 43.8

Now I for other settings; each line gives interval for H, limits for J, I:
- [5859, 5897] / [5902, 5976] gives 48.5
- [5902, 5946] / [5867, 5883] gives 37.9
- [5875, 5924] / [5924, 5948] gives 46.9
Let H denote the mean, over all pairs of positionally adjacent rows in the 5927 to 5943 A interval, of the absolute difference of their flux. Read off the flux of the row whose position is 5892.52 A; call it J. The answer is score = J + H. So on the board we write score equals 39.5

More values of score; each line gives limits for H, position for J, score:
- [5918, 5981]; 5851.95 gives 45.1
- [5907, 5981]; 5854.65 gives 44.9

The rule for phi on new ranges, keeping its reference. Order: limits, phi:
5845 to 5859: 5849.26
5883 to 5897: 5884.38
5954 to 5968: 5966.24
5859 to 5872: 5870.85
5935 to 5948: 5936.10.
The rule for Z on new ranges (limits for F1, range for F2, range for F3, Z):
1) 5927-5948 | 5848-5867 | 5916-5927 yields 2.8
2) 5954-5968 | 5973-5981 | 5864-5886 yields 17.3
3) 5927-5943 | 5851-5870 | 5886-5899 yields 2.6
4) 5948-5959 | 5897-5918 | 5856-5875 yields 1.8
